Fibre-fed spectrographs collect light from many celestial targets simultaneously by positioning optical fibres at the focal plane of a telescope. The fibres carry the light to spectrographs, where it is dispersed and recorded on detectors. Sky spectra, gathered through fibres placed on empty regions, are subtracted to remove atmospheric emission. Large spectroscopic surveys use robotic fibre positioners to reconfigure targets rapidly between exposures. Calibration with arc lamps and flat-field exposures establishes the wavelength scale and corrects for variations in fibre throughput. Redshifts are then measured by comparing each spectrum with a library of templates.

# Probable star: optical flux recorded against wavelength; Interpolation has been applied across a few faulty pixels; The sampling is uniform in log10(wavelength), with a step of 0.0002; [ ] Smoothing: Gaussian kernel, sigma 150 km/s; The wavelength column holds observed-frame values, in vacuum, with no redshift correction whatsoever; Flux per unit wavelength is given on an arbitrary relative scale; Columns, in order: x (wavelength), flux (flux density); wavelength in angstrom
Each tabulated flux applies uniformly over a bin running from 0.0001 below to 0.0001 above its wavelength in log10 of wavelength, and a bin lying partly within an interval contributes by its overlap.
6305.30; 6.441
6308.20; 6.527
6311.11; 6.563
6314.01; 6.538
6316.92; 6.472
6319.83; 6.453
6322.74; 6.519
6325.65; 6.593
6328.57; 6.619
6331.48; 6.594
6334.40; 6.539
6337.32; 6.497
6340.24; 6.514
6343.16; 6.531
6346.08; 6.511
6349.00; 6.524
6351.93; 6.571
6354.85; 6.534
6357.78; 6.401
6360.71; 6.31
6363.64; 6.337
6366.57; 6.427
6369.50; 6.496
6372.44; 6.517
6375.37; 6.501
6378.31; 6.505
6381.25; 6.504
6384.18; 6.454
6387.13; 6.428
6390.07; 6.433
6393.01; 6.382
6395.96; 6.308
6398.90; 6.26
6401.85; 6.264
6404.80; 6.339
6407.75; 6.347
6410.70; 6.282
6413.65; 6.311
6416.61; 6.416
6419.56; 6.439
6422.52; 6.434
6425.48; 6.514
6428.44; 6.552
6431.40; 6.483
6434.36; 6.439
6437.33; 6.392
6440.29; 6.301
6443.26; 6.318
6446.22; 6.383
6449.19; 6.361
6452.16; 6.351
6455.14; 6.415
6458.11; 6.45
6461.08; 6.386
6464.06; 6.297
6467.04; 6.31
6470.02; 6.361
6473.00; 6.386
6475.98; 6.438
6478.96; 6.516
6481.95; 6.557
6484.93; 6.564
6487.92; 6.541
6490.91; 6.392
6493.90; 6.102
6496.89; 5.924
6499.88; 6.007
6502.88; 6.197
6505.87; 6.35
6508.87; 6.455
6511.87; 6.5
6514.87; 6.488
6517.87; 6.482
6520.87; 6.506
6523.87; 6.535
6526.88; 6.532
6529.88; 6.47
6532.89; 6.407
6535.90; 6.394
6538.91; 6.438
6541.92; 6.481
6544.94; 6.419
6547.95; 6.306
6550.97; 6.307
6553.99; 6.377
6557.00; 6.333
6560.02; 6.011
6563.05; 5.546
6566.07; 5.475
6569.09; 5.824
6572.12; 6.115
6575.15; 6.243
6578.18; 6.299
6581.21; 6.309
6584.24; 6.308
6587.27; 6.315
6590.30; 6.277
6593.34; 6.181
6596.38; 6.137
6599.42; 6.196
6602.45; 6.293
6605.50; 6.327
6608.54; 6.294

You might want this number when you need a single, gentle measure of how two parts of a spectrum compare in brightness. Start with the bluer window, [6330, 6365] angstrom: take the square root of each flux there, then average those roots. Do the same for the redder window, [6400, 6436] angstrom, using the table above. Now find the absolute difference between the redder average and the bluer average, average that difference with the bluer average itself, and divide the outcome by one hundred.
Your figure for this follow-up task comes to 0.0128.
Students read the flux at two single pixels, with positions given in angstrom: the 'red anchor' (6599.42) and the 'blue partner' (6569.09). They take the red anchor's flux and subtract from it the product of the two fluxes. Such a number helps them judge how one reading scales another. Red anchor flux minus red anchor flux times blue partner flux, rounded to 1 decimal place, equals -29.9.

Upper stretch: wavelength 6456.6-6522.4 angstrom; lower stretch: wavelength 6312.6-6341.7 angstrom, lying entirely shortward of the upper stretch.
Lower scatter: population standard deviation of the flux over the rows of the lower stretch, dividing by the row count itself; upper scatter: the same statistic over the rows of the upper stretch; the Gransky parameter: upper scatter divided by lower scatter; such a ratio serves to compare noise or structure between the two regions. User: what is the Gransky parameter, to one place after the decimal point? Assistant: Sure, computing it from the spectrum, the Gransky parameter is 3.3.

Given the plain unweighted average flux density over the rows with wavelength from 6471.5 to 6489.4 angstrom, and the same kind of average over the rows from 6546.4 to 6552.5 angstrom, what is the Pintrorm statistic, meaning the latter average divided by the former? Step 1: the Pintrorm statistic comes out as 0.97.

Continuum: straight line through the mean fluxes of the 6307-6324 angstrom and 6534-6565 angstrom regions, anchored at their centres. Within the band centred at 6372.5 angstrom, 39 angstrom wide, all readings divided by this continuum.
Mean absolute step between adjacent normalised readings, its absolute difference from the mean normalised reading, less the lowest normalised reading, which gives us 0.017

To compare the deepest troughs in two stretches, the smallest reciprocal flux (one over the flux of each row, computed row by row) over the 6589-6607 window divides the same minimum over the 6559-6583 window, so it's 1.00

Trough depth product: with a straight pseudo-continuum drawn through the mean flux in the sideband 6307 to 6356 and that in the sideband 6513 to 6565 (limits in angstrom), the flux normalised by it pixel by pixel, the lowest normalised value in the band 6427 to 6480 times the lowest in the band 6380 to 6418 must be 0.946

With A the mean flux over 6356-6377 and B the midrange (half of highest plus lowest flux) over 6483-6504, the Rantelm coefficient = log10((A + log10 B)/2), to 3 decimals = 0.558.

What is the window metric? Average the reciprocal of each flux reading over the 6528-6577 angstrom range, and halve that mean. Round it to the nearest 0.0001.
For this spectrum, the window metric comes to 0.0809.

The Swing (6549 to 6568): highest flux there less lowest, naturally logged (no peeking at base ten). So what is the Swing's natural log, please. -0.1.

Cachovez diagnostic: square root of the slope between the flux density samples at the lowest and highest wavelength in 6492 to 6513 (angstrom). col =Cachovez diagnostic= 0.15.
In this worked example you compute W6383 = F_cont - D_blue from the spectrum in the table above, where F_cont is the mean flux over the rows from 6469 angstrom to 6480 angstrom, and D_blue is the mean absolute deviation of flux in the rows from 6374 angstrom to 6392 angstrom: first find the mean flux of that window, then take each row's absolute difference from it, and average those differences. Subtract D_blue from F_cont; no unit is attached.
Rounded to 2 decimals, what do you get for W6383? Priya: 6.39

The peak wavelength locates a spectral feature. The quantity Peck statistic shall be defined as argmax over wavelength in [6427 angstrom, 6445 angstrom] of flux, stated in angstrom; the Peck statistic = 6428.44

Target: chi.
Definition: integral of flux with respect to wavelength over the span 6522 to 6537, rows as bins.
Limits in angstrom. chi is 97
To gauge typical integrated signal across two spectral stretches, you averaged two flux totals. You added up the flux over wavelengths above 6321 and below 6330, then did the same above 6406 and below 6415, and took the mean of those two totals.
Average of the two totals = 19.3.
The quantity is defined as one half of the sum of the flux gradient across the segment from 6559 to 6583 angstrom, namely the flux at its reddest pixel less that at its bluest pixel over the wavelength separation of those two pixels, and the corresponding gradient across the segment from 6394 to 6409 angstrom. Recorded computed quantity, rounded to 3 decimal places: 0.009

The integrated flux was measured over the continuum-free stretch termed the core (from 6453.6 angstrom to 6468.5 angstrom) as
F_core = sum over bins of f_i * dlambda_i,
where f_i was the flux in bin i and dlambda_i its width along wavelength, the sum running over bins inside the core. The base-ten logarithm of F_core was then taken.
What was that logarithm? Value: 1.98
